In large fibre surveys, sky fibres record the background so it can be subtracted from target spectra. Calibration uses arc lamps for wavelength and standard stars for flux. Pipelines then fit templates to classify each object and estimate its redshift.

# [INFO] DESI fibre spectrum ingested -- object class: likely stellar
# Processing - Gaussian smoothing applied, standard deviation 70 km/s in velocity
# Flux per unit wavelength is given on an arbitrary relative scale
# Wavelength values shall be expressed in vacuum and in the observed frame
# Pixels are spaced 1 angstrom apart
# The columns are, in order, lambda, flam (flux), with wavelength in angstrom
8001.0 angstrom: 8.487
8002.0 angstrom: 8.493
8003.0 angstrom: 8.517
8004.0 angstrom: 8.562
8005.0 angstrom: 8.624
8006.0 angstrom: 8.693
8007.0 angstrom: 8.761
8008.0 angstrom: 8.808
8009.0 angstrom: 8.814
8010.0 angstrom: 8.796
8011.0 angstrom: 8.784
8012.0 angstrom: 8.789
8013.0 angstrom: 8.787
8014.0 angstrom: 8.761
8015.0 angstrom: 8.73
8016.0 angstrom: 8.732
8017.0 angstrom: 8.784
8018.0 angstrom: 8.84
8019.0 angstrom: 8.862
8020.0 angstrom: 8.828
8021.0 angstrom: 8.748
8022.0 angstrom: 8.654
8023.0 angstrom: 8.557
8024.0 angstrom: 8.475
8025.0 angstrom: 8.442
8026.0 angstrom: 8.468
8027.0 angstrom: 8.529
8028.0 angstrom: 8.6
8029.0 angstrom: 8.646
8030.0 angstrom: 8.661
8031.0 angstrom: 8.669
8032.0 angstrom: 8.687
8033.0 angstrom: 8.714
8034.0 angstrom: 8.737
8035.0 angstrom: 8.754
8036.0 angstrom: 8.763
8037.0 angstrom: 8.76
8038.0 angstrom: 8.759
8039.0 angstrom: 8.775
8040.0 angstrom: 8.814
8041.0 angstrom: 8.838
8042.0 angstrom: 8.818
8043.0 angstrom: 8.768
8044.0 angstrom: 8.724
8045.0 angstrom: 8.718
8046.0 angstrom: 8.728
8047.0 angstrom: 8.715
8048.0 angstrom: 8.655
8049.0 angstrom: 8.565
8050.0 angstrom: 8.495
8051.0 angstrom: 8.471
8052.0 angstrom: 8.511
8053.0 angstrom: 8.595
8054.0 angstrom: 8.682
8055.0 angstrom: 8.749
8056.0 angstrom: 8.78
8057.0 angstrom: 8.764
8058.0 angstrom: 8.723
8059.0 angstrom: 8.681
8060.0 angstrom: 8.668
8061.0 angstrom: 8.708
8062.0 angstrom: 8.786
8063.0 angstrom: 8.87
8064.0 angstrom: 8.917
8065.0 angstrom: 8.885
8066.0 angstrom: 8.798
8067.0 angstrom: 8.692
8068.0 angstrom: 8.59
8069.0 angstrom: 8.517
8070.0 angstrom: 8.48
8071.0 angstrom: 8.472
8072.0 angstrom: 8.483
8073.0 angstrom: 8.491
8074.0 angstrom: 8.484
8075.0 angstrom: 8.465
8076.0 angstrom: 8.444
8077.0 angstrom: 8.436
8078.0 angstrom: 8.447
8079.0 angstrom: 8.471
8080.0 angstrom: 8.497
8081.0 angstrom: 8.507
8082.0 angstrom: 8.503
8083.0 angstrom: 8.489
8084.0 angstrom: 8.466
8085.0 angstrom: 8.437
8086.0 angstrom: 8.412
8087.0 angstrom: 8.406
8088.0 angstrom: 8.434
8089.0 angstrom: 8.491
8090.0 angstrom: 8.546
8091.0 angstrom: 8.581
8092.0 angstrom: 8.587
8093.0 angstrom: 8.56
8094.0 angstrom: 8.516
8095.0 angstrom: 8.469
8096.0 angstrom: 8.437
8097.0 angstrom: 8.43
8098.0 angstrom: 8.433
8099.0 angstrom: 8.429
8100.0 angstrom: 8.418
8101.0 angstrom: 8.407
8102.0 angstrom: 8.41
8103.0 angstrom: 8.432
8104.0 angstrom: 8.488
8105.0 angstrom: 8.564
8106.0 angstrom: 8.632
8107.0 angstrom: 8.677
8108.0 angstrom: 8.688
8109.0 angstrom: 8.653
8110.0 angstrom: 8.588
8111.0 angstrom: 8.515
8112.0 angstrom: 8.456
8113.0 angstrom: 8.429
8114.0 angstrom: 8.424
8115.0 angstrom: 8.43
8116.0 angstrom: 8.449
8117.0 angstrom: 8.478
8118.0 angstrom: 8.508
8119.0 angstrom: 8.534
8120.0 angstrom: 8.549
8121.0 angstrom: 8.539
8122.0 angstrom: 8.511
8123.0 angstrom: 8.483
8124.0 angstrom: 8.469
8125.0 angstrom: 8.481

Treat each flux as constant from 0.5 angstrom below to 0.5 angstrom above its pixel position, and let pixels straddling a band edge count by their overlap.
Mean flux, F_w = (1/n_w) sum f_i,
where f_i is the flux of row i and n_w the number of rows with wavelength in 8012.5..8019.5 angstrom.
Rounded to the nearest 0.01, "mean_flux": 8.79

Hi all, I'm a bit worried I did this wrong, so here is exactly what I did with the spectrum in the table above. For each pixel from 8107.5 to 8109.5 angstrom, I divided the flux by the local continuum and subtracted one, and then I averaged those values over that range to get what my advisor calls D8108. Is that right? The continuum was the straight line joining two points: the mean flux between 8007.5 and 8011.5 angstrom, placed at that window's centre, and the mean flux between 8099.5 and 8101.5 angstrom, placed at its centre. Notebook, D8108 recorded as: 0.035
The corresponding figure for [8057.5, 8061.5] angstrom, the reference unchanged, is 0.013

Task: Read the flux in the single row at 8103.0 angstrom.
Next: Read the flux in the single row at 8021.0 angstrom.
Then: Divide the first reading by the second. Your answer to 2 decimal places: 0.96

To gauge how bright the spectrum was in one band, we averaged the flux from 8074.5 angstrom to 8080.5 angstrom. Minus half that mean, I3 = -4.23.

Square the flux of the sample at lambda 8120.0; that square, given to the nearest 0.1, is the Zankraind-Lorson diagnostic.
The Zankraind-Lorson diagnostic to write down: 73.1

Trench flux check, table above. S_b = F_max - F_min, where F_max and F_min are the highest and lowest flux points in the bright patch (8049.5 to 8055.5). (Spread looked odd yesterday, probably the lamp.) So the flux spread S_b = 0.28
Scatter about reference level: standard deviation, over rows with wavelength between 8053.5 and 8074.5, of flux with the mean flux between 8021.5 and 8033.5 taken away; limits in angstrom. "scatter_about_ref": 0.14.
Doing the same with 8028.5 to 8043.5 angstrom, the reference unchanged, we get 0.06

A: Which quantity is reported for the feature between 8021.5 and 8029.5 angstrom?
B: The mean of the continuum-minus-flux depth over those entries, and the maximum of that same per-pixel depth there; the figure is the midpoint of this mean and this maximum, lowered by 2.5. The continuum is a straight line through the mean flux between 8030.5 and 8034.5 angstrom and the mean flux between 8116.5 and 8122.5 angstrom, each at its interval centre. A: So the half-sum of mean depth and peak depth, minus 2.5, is -2.28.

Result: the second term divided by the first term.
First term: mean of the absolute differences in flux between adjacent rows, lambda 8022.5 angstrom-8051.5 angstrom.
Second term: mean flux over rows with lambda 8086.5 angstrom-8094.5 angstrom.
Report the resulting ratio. 263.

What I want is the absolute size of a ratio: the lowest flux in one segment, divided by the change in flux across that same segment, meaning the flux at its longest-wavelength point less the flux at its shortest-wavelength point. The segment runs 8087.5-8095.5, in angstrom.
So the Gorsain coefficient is 241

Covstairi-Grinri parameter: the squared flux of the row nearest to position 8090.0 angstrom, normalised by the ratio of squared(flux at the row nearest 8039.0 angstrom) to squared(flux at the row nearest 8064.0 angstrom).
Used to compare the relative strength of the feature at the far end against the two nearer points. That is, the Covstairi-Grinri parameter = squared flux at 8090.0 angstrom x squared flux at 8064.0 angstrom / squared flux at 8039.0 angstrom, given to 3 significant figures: 75.4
